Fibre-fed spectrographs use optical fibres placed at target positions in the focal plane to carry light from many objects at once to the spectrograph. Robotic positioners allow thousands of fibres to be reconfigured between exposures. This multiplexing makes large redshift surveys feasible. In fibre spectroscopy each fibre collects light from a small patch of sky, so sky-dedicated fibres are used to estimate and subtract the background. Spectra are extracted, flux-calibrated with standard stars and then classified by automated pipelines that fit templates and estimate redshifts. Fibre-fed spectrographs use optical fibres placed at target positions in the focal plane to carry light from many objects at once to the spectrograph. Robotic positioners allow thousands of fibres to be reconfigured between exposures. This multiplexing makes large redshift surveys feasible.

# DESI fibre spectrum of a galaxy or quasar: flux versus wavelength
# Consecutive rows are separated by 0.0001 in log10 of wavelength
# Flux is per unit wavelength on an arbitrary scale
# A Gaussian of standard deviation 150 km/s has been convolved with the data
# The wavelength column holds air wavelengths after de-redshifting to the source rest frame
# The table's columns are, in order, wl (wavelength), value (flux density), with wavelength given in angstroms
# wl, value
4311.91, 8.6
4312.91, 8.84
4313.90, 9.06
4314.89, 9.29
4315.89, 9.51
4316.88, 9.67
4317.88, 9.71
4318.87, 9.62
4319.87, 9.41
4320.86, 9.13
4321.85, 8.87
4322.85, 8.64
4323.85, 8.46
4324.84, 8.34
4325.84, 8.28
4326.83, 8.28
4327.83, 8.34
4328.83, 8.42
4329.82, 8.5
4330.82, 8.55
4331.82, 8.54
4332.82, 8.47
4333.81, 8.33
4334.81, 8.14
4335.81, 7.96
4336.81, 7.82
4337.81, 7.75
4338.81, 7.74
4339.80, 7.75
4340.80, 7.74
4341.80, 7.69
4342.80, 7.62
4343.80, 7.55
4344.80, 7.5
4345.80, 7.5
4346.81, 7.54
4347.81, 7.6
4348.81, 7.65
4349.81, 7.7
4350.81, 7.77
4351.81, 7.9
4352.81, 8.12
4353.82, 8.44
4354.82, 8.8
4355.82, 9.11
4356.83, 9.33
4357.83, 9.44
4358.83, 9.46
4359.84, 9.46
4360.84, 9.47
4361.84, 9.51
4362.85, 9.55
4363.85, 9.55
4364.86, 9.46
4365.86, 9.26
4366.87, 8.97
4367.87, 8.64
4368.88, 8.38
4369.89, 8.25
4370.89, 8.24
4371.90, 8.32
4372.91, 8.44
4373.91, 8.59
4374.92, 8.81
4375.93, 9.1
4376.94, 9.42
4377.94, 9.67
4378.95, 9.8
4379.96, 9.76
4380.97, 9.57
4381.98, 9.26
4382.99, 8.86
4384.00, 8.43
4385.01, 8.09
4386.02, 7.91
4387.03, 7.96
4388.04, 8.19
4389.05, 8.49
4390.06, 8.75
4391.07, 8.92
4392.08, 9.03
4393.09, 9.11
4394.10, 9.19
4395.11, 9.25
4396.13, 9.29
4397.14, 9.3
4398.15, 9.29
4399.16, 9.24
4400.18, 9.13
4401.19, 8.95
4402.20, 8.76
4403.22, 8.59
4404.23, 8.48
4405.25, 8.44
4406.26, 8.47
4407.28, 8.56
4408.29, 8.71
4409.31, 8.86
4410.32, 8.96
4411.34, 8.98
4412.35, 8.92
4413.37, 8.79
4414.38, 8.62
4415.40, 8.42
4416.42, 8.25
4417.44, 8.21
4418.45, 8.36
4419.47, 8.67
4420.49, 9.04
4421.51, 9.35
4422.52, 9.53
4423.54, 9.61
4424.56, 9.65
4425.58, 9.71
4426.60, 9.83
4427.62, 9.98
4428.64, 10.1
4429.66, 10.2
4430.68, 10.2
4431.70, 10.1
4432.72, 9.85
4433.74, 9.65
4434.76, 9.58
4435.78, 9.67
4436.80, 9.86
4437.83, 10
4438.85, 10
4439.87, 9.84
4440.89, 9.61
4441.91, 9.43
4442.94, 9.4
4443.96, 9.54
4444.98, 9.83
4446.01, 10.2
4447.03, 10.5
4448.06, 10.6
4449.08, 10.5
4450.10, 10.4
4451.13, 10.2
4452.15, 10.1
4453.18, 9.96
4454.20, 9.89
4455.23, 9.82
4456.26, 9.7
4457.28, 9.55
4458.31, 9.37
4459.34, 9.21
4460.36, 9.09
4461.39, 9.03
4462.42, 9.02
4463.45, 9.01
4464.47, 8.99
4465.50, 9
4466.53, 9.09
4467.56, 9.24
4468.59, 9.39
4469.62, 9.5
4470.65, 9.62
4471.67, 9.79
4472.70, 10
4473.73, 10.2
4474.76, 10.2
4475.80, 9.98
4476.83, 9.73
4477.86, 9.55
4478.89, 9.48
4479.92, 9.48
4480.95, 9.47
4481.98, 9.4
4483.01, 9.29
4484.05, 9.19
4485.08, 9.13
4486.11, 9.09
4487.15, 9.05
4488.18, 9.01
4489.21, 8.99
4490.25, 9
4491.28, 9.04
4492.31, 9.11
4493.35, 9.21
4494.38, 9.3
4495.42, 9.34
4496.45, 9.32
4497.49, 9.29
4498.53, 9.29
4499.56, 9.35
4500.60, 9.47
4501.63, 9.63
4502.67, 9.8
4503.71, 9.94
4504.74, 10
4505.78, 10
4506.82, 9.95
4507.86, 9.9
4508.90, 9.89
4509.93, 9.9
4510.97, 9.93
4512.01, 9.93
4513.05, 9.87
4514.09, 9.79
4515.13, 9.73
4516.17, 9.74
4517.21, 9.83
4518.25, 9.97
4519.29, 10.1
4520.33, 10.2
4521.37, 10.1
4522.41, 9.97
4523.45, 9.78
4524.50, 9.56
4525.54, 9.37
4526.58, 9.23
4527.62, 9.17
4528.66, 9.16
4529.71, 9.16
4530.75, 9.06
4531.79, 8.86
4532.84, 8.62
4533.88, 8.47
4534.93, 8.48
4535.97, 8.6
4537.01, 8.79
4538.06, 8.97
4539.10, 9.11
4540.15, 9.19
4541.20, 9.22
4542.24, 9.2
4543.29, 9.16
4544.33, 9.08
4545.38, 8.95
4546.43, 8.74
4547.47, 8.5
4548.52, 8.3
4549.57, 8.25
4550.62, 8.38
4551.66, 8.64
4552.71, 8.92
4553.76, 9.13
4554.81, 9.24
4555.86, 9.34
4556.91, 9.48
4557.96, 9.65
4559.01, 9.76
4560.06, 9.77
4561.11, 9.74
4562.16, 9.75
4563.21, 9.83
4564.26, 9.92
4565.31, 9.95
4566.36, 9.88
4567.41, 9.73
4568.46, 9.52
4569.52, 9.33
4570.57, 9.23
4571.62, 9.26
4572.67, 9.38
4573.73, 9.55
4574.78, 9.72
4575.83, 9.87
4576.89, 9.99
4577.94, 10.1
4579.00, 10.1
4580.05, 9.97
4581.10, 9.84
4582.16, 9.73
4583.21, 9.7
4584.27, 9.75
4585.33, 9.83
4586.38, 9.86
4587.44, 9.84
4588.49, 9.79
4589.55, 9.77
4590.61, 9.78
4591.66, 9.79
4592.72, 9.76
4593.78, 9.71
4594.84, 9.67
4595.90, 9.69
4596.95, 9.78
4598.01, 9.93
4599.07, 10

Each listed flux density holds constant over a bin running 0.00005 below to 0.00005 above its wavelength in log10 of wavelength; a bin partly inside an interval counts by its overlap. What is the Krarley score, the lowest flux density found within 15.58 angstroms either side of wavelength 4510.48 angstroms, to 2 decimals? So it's 9.29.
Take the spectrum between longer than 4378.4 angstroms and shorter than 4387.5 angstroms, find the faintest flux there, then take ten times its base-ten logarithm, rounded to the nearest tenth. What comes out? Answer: 9.0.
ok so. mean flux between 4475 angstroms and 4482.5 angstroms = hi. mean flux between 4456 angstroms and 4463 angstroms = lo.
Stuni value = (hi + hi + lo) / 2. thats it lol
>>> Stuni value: 14.2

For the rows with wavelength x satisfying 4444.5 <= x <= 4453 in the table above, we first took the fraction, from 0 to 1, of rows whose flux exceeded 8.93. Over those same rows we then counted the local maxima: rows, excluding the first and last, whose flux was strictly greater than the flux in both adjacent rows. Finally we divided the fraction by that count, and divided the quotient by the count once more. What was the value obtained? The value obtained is 1.0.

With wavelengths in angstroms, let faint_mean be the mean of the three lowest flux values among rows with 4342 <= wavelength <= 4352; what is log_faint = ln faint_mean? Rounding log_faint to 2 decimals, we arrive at 2.02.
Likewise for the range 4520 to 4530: 2.22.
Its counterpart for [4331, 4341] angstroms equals 2.05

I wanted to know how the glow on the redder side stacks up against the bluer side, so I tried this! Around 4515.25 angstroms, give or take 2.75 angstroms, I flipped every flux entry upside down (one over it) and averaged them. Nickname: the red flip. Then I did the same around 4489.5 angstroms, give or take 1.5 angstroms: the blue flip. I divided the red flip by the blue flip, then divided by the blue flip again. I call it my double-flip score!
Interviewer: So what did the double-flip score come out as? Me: 8.3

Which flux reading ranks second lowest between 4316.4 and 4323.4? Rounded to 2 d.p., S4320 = 8.87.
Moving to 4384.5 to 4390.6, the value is 7.96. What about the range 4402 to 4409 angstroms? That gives 8.47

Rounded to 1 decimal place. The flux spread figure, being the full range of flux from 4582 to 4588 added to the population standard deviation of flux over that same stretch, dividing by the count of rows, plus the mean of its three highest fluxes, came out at 10.1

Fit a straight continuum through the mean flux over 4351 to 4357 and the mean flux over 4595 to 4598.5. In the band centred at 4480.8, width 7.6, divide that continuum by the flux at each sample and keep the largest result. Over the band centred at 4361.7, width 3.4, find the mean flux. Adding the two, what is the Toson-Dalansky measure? 10.5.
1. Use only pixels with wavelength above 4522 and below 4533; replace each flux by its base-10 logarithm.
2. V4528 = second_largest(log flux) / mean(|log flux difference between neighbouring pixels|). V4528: 157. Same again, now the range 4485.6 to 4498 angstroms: 450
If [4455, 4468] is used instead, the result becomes 236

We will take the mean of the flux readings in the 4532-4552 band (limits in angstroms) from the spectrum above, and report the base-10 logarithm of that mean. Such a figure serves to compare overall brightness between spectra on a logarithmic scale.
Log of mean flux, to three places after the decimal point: 0.943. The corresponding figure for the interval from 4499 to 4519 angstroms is 0.992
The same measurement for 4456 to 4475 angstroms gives 0.974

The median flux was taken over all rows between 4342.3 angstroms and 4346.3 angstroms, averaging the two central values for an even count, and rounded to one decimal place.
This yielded 7.5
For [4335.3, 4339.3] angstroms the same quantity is 7.8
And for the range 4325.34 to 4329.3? 8.3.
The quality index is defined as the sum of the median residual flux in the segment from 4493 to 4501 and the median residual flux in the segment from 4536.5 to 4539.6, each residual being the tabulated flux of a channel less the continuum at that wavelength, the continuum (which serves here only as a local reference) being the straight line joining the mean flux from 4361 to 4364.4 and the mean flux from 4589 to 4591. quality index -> -1.1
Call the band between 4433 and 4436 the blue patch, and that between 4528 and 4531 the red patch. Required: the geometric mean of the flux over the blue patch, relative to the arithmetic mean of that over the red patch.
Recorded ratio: 1.06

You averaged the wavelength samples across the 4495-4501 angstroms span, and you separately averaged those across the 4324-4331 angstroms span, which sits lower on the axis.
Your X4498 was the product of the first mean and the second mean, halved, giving 39.2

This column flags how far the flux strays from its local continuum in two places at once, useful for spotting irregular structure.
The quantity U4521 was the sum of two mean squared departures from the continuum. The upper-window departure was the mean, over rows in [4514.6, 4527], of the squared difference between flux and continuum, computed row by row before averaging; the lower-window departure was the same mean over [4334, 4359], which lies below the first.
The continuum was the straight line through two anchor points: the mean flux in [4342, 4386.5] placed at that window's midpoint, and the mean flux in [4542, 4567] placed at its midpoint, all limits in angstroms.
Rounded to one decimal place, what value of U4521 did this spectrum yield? 1.2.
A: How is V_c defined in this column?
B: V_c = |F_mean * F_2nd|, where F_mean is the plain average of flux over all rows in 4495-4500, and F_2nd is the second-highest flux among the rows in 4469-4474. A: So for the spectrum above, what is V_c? 93.2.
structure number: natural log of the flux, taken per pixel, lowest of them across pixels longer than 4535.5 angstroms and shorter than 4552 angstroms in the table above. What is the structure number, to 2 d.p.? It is 2.11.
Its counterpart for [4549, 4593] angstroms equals 2.11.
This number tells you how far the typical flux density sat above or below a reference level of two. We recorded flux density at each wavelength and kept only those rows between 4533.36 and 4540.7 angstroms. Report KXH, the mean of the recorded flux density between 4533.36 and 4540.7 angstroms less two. 6.8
